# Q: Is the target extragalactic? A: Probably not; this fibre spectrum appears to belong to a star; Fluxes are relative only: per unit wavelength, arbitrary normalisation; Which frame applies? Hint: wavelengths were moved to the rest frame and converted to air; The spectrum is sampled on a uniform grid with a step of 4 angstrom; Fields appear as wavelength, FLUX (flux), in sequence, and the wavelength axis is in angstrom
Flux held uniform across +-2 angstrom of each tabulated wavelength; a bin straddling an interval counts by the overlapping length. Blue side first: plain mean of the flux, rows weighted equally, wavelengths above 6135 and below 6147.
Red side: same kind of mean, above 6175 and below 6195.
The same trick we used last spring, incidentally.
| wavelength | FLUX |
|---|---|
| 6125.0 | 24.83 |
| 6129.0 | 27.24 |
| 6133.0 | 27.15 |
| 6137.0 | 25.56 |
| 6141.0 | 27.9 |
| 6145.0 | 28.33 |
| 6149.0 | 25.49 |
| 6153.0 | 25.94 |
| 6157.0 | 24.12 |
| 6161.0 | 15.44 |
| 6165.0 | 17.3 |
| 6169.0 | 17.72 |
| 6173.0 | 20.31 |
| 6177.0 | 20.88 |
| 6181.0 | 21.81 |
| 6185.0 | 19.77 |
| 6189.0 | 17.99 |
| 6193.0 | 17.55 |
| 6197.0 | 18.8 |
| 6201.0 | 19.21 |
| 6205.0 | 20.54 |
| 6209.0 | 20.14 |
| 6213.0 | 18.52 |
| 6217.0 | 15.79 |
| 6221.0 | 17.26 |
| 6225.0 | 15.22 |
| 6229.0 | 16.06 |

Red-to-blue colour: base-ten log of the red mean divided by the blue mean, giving -0.14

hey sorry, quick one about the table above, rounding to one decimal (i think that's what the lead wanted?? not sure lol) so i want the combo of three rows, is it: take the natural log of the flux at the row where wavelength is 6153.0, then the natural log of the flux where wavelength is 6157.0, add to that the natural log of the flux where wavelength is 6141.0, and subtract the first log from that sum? 3.3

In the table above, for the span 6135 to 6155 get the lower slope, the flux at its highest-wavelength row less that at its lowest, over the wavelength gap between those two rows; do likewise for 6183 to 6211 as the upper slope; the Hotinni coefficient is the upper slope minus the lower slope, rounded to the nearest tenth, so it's 0.0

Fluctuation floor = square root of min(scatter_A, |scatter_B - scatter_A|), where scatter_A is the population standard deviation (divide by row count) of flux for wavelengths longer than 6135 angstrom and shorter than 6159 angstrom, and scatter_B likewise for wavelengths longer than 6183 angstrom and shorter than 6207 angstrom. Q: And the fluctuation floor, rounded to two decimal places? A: 0.67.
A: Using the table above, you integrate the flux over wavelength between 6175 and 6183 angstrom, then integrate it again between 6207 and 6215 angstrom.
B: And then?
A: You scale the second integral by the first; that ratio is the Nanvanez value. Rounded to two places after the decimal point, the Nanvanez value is 0.91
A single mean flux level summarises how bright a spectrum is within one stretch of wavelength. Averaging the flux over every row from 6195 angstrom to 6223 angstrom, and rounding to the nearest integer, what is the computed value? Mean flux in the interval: 19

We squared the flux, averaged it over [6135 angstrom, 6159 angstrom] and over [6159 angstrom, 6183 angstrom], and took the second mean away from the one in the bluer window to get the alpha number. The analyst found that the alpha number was 327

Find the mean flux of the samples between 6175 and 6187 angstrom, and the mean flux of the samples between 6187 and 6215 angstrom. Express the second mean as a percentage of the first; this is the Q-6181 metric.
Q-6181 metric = 91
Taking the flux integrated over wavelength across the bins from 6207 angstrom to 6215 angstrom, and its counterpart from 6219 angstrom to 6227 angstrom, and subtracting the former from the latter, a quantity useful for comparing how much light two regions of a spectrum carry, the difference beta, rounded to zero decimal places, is -25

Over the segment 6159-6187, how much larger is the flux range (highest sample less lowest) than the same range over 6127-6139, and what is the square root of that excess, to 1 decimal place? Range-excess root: 2.2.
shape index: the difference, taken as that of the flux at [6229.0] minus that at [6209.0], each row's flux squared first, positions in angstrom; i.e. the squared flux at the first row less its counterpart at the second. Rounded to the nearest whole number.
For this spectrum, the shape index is -148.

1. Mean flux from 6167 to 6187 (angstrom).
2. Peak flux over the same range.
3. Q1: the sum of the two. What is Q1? 42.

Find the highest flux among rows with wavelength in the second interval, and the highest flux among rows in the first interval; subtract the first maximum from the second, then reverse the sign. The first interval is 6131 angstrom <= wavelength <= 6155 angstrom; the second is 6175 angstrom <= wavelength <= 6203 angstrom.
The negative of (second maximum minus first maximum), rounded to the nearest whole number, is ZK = 7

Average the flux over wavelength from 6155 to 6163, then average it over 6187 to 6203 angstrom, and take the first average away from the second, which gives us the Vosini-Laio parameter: -1.4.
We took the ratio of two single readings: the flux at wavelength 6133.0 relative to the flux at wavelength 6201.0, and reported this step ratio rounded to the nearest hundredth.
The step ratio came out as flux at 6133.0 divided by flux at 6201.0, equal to 1.41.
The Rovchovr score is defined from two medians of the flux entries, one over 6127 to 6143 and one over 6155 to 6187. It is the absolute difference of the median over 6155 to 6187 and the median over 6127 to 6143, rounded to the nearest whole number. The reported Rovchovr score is 7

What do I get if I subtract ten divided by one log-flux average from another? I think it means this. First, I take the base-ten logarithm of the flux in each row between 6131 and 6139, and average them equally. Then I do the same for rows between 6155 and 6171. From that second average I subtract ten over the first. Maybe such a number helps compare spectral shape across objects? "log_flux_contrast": -5.8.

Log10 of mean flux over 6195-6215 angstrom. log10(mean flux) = 1.29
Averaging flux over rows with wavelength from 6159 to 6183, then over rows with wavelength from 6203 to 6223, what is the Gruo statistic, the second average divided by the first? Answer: 0.98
